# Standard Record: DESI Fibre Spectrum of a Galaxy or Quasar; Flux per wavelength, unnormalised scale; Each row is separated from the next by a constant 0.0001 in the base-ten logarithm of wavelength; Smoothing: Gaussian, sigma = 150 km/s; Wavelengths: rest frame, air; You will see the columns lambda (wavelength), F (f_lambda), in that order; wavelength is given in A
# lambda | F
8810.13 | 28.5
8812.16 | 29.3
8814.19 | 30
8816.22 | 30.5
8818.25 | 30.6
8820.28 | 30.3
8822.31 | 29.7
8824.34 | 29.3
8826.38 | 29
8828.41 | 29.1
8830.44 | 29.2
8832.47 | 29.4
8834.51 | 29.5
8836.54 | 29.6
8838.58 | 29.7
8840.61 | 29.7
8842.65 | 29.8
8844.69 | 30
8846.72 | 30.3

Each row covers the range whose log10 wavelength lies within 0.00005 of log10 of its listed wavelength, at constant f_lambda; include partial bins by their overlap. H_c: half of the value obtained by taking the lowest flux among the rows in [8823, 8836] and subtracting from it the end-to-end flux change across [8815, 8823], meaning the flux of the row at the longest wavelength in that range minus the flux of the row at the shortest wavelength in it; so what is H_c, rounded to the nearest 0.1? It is 14.9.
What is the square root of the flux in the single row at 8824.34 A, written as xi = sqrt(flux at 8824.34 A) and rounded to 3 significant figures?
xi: 5.41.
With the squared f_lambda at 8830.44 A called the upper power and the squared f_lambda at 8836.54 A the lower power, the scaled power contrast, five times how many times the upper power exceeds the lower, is 4.9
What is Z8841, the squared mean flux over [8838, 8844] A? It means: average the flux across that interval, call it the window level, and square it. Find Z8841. 884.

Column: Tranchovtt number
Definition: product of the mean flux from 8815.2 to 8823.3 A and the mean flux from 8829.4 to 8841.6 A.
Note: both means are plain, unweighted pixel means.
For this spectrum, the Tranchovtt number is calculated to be 894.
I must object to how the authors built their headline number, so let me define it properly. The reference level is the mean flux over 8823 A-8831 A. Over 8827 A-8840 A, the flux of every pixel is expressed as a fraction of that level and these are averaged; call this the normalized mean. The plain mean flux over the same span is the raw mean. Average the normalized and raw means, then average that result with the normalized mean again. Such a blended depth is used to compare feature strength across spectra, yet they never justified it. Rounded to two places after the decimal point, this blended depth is 8.11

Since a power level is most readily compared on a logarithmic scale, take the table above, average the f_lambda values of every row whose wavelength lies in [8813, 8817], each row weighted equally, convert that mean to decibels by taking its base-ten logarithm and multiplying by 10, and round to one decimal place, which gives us 14.8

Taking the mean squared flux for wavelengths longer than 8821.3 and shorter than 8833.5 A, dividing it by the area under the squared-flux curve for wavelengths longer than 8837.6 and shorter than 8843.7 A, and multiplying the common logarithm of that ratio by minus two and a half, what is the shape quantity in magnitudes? 2.00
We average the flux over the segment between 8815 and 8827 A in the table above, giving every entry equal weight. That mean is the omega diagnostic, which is 29.9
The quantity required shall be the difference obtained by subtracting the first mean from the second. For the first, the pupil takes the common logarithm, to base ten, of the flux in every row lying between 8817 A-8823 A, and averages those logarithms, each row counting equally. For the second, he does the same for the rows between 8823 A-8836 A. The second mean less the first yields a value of -0.014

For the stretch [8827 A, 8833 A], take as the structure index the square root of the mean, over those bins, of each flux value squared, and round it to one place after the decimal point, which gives 29.2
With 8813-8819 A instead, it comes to 30.4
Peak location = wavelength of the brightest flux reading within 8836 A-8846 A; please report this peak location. 8844.69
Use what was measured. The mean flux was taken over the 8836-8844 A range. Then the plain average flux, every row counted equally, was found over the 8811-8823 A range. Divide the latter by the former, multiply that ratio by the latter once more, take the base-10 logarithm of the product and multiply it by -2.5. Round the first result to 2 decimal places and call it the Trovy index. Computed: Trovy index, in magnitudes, -3.71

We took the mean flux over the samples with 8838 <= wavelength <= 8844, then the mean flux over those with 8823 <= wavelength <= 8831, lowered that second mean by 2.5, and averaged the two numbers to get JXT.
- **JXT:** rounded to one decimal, 28.2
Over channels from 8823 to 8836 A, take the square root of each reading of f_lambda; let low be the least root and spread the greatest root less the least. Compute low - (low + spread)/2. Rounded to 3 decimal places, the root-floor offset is 2.669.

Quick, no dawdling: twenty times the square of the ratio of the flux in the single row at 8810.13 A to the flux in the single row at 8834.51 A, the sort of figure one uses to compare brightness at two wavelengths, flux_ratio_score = 18.7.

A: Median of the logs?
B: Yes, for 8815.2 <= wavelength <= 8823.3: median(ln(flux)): 3.41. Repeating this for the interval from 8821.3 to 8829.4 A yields 3.37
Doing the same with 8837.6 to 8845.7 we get 3.39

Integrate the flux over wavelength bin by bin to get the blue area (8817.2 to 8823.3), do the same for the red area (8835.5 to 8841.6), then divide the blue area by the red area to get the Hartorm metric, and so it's 1.02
